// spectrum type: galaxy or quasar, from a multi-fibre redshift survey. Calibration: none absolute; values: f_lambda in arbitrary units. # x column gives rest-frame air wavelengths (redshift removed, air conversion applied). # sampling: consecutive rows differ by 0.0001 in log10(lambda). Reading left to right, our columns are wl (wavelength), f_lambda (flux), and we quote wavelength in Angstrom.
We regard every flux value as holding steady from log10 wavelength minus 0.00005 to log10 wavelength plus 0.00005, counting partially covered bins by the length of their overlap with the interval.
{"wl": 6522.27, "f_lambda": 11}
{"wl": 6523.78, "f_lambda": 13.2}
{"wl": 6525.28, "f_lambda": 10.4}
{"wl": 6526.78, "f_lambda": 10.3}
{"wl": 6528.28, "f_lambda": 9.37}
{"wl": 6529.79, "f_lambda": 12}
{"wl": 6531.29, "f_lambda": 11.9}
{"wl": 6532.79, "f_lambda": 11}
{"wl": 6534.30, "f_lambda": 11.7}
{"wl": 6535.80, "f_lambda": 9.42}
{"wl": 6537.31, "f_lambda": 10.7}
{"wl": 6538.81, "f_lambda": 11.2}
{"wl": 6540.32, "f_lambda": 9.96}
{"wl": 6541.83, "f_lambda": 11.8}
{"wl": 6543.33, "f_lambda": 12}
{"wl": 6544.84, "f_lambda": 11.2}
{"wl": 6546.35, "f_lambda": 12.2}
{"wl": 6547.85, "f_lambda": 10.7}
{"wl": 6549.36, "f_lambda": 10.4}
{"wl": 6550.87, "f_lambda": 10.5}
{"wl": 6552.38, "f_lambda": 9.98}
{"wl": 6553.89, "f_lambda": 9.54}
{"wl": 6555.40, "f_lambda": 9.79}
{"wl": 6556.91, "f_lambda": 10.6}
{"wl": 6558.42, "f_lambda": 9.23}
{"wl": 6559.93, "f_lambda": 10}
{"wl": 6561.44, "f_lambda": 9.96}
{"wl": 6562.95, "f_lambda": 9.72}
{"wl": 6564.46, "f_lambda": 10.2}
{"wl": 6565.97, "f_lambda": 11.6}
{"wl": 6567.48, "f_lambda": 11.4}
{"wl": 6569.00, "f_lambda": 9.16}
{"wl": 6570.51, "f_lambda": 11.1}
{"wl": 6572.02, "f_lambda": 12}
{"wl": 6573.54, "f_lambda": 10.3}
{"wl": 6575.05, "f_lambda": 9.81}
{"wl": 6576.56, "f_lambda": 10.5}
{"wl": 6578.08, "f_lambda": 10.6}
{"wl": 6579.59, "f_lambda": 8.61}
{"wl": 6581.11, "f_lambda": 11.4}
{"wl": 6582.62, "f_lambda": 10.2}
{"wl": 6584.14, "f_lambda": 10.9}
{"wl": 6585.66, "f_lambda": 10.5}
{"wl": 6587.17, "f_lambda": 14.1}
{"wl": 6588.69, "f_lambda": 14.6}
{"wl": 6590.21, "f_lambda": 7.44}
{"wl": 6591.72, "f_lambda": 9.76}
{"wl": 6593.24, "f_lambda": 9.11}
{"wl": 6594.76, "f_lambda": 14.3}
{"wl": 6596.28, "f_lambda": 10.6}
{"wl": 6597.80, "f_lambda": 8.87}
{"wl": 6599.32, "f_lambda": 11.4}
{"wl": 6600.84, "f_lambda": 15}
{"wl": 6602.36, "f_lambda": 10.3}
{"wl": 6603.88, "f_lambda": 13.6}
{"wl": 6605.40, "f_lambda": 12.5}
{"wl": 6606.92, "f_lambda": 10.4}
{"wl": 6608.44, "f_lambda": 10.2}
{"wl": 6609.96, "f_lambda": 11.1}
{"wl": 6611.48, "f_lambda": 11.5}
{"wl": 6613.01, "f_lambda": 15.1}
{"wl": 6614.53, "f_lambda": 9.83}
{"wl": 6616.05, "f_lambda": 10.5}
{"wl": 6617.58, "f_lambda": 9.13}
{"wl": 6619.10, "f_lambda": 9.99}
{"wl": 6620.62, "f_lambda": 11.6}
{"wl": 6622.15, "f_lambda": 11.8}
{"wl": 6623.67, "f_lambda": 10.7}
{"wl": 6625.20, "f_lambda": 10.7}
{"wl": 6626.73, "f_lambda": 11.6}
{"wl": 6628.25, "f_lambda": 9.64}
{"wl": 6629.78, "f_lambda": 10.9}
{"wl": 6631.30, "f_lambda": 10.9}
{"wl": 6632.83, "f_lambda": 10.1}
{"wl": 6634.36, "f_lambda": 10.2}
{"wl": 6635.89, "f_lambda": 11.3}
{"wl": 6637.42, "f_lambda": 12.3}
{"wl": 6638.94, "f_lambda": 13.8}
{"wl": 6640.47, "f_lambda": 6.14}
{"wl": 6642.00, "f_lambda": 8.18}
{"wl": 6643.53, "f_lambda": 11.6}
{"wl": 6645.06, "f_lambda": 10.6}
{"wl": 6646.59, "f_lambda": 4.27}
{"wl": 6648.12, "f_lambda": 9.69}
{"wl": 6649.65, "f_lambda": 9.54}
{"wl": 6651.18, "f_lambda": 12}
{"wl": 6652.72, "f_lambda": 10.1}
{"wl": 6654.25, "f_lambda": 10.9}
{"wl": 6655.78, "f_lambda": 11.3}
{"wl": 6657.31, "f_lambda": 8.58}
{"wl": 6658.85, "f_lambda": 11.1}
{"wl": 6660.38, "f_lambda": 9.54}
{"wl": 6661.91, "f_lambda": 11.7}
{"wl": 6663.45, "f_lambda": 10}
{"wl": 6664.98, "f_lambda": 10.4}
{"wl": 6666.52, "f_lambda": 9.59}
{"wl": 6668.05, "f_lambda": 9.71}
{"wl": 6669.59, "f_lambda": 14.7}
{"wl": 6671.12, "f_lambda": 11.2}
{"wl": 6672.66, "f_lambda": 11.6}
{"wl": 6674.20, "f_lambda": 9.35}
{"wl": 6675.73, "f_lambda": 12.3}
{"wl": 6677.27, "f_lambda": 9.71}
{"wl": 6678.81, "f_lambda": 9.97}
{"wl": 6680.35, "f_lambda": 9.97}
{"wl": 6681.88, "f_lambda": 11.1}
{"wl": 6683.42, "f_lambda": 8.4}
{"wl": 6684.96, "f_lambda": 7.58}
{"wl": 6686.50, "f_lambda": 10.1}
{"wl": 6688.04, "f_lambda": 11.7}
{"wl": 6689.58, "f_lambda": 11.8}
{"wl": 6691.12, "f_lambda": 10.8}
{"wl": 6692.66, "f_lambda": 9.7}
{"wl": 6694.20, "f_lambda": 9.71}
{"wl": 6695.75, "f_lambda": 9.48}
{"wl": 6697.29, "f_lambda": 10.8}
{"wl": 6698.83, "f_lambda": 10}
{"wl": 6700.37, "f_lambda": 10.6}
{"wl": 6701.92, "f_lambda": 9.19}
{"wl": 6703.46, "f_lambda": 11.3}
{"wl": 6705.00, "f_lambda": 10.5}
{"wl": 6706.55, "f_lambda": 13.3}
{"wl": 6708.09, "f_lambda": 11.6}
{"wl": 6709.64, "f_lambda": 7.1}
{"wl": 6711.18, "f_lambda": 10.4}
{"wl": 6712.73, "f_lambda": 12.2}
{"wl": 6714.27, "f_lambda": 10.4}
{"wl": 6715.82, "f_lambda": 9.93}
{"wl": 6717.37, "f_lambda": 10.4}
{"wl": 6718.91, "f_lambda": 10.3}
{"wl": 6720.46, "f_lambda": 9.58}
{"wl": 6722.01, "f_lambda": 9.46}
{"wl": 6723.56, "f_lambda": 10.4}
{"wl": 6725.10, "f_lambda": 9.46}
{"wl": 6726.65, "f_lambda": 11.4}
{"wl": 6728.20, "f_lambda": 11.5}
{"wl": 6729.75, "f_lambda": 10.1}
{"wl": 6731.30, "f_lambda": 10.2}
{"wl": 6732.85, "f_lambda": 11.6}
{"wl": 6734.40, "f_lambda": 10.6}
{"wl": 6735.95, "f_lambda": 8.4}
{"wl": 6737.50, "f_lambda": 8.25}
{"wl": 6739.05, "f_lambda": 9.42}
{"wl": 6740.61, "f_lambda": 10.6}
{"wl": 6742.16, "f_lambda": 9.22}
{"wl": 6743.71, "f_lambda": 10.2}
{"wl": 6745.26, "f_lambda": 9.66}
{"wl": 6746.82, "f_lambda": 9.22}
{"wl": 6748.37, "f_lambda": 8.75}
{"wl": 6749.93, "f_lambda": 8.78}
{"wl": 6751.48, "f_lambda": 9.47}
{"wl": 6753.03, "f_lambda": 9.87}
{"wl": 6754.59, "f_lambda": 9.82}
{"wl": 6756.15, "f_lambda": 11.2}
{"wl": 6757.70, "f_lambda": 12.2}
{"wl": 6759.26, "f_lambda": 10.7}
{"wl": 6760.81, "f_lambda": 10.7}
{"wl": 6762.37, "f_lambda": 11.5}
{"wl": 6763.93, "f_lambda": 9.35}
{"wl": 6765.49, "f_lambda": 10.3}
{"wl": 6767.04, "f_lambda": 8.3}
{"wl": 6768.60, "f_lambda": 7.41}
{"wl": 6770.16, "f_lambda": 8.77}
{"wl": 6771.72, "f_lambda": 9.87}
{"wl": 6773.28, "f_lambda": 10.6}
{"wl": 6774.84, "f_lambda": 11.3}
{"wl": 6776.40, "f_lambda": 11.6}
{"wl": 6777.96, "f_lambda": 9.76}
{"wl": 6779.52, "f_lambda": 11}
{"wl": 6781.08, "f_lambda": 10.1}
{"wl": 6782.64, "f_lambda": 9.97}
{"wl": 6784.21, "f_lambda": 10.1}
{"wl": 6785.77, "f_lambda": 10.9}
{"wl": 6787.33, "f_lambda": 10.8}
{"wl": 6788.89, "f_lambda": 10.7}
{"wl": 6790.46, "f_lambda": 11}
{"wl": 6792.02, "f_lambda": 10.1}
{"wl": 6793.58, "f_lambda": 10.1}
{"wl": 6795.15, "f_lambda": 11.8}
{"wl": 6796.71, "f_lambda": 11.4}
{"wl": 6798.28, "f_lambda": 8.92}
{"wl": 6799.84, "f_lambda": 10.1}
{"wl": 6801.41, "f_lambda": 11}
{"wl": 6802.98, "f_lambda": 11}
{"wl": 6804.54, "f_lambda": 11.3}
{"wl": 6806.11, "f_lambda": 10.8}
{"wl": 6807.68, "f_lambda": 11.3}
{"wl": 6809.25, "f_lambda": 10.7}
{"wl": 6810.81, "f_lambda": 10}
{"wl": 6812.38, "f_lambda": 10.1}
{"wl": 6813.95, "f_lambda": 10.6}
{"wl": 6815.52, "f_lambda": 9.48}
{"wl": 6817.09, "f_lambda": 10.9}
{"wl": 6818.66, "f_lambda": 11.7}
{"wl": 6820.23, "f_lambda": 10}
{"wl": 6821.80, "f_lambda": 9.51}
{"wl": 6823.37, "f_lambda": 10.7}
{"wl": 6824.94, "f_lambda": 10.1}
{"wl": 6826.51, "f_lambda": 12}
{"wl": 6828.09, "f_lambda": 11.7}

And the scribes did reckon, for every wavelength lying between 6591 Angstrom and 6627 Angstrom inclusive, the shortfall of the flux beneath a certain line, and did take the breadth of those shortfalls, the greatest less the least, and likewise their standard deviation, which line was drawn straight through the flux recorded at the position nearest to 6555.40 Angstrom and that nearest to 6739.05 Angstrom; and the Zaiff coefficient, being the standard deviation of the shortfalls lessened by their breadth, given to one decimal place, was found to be -4.5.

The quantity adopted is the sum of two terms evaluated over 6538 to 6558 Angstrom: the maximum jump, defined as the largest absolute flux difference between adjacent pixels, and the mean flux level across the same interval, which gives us 12.6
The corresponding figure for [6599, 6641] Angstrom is 18.8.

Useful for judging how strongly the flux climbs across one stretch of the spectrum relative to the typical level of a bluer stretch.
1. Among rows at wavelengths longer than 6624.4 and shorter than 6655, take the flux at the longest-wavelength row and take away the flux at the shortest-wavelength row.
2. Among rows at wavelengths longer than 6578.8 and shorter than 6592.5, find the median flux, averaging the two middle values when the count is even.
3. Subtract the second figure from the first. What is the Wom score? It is -10.3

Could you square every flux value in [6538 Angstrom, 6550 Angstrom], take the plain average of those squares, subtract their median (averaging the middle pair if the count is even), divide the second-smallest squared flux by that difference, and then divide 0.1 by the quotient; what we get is 0.000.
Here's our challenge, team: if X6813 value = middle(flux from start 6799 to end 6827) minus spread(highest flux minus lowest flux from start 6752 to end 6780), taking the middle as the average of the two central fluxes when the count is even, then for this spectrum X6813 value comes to 5.9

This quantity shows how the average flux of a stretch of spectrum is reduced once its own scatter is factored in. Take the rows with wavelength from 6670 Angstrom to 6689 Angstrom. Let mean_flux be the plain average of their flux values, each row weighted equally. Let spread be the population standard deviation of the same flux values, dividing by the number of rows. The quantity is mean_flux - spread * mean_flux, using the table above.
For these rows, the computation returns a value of -3.5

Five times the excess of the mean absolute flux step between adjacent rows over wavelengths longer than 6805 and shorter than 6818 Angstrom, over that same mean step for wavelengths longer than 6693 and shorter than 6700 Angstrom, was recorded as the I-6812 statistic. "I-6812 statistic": -0.4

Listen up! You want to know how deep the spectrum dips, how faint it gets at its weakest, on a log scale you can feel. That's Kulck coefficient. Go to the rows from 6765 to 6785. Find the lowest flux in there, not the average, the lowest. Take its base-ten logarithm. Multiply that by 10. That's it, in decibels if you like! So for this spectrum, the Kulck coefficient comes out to 8.70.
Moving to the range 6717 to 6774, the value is 8.70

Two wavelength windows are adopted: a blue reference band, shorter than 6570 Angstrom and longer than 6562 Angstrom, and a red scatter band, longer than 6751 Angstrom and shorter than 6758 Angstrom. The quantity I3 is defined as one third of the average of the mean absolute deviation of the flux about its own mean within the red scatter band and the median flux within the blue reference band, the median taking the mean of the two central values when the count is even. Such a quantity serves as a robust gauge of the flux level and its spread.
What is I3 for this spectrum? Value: 1.86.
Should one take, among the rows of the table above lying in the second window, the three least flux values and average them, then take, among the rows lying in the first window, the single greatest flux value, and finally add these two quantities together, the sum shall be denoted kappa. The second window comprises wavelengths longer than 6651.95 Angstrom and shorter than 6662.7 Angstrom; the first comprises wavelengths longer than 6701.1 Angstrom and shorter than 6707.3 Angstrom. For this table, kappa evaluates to 22.7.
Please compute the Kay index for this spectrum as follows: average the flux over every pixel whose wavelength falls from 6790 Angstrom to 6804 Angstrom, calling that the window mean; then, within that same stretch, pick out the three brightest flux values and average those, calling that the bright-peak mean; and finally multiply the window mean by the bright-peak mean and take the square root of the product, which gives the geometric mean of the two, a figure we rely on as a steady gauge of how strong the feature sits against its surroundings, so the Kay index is 11.0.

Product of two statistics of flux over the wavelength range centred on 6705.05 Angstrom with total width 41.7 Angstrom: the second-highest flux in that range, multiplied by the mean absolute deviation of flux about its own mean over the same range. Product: 11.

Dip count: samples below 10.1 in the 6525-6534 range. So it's 1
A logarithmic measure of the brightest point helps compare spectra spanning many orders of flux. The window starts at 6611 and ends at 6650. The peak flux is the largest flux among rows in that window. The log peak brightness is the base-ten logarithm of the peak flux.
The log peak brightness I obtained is 1.18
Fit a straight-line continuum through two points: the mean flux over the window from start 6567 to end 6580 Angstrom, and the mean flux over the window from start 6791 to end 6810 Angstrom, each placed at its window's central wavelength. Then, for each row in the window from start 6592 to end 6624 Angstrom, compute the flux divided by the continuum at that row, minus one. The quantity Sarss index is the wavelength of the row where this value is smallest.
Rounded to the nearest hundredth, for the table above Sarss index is 6597.80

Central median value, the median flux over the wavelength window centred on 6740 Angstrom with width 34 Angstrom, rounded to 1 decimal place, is 9.8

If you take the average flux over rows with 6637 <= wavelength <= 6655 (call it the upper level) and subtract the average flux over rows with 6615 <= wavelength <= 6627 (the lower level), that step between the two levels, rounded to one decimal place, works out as -0.8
